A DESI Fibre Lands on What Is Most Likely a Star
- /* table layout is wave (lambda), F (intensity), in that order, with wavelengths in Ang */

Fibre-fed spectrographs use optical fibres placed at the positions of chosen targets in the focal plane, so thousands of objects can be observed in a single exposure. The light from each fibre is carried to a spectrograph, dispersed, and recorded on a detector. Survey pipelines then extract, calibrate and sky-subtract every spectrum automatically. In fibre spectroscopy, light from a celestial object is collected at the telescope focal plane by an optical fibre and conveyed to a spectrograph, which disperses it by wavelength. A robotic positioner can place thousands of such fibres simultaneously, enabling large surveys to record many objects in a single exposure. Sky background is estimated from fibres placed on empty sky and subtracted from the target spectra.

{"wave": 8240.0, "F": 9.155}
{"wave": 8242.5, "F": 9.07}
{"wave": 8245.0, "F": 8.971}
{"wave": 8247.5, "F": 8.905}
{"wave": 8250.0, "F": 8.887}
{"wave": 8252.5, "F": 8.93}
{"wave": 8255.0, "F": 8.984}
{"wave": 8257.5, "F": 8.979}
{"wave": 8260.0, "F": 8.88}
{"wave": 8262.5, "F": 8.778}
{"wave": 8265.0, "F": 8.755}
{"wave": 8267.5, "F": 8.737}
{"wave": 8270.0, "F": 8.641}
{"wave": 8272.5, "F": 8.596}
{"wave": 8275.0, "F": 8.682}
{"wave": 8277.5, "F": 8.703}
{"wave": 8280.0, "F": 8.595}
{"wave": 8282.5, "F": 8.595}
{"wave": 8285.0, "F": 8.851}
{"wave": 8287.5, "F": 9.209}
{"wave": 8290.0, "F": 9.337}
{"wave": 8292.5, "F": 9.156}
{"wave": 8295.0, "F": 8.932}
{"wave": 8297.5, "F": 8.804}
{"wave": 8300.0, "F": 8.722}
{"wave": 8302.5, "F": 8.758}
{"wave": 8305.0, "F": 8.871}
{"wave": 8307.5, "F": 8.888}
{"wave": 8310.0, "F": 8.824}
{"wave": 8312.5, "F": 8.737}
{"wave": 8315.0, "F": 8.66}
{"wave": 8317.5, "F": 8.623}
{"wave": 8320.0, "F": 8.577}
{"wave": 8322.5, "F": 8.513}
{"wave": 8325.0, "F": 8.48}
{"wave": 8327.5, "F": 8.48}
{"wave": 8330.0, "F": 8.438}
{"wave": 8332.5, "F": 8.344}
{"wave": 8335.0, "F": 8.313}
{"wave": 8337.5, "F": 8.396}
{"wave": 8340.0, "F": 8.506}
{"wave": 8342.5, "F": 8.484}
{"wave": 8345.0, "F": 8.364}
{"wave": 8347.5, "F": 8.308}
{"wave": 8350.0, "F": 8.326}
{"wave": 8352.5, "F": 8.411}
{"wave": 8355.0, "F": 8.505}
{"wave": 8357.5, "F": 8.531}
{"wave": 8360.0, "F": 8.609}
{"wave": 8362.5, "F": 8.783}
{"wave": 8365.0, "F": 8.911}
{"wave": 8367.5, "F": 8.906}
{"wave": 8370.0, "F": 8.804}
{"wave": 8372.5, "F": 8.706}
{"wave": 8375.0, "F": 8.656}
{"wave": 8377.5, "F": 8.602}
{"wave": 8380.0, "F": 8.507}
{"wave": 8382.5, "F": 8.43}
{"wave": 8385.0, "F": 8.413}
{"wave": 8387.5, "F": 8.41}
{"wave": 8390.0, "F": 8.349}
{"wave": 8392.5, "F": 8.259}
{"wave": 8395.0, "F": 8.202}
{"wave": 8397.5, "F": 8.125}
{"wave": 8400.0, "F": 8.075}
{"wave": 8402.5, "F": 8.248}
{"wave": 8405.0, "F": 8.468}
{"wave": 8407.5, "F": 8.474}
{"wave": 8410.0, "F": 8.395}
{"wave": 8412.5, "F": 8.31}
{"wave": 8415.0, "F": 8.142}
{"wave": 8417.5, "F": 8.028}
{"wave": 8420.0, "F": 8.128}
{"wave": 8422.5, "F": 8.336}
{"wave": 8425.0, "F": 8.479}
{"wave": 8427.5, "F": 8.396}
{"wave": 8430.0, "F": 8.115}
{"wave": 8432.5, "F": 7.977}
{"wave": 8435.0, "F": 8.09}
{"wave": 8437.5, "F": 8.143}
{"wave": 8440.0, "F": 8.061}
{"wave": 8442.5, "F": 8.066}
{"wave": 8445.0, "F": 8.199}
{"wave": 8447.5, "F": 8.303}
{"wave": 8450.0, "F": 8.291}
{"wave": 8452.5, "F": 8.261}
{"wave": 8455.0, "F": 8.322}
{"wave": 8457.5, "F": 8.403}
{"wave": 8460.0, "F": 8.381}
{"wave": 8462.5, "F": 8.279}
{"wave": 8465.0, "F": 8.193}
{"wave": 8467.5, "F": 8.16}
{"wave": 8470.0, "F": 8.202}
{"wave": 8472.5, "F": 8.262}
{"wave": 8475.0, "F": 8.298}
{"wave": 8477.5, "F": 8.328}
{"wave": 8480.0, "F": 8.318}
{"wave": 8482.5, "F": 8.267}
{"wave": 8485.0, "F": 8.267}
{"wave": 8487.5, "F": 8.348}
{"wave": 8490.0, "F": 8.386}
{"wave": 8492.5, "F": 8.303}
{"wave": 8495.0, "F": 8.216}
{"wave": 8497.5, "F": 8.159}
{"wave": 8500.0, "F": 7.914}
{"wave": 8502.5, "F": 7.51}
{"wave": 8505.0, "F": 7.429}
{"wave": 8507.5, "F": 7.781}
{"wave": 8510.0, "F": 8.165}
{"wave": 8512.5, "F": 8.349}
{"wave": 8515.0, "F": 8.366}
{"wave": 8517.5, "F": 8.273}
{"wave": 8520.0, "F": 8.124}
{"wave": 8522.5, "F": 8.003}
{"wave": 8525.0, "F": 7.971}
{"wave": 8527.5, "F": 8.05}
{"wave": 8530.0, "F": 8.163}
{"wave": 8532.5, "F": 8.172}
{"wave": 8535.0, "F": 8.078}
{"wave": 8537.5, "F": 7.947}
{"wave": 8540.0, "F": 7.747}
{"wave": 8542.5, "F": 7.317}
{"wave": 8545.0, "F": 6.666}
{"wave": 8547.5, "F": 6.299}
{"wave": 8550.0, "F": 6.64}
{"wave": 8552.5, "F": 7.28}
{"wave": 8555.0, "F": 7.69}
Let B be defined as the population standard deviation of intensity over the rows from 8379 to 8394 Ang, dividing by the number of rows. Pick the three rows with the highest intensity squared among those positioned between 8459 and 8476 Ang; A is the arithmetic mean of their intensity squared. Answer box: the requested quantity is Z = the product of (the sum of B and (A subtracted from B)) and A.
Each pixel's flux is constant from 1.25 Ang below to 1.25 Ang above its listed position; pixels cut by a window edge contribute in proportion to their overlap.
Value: -4780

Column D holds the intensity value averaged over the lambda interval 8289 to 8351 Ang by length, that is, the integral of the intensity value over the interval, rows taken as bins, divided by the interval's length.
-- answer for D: 8.63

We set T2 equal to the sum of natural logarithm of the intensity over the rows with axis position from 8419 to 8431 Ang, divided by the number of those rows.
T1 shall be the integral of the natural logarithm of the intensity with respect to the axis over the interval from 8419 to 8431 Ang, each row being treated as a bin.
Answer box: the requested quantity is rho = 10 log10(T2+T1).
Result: 14.4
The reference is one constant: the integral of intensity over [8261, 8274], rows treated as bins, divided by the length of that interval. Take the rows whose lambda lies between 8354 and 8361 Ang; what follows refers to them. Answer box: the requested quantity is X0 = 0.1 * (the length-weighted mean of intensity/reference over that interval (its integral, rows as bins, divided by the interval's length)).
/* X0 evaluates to 0.098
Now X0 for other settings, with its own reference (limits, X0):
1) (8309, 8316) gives 0.100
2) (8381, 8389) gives 0.097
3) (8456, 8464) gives 0.096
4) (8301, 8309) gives 0.101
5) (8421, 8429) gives 0.096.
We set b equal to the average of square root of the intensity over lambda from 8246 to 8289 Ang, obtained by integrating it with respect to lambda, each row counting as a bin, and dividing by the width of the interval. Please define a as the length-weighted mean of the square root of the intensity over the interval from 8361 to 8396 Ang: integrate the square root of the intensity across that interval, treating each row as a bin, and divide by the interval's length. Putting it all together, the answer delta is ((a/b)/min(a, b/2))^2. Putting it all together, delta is 0.44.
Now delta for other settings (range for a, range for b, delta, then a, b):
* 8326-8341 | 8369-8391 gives 0.46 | 2.900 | 2.92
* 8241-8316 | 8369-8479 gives 0.51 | 2.975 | 2.88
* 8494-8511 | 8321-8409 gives 0.44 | 2.805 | 2.91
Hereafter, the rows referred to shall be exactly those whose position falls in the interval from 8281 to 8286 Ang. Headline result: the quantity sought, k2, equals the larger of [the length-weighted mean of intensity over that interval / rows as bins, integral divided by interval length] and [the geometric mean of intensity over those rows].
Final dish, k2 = 8.72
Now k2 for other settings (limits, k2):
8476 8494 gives 8.32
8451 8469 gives 8.29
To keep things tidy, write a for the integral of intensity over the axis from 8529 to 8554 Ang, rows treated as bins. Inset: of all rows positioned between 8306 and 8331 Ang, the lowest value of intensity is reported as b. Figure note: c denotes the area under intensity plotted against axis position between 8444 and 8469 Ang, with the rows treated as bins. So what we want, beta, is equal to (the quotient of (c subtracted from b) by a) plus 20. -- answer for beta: 18.93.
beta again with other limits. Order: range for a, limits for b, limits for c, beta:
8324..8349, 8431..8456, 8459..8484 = 19.05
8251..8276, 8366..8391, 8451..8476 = 19.10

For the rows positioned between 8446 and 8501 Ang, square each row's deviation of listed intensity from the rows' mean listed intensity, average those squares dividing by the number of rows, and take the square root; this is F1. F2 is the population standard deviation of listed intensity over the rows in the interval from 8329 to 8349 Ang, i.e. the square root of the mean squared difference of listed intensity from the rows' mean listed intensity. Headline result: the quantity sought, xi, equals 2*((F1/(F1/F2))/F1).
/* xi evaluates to 1.4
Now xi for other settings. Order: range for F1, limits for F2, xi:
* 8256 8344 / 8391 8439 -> 1.3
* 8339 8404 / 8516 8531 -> 0.9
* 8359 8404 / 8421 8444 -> 1.3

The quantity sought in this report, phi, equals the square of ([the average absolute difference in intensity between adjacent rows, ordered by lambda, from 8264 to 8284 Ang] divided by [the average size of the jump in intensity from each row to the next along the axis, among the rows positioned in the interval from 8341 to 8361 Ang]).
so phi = 0.6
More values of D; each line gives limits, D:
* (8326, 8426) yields 8.43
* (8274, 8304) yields 8.86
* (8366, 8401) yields 8.47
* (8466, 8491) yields 8.28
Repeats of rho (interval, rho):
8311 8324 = 14.8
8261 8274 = 14.8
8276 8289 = 14.8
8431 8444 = 14.7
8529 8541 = 14.3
